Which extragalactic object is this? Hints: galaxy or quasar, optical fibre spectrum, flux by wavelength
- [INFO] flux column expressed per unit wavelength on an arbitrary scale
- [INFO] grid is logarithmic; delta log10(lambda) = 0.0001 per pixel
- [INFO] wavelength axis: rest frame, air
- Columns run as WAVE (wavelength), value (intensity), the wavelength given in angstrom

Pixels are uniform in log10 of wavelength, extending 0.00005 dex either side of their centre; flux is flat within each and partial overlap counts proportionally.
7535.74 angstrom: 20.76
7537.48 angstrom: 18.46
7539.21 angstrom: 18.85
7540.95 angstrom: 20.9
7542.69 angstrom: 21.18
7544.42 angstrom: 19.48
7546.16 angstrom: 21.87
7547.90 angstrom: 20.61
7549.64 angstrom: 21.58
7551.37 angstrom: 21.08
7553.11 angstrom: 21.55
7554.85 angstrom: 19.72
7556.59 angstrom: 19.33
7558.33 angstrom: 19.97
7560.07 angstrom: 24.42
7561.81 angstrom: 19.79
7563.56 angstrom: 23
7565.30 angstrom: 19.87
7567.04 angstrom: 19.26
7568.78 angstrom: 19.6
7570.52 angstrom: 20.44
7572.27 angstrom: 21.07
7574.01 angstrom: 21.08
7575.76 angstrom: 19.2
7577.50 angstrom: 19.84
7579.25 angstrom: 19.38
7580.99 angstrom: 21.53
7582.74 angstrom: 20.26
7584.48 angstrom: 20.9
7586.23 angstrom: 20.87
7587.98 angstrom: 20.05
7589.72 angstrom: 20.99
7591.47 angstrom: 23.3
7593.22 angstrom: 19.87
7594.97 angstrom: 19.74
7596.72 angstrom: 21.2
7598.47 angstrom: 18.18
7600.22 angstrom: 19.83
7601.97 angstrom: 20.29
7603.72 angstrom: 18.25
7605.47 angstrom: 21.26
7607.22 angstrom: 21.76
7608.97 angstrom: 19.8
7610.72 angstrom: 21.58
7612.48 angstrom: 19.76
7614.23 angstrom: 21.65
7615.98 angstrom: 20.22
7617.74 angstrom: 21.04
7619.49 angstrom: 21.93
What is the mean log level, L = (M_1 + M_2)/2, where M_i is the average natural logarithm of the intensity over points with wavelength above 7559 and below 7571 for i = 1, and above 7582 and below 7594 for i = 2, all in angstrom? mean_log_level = 3.04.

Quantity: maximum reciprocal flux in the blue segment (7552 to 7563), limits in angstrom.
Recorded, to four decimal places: 0.0517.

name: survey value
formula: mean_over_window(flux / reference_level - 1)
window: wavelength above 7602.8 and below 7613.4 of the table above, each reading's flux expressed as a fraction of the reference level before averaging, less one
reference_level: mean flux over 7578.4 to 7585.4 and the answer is -0.006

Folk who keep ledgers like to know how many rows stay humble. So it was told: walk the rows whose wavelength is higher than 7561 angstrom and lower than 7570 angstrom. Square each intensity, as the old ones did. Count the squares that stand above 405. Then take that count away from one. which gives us 0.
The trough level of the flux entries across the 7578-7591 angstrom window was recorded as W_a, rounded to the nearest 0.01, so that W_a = 19.38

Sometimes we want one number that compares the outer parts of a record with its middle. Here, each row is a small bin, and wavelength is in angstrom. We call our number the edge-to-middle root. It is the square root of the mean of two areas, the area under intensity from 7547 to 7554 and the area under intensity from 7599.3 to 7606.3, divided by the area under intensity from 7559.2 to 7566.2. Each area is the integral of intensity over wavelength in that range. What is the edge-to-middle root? 0.97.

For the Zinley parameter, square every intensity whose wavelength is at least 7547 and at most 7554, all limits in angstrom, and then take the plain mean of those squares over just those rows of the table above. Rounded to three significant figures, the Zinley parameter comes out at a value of 450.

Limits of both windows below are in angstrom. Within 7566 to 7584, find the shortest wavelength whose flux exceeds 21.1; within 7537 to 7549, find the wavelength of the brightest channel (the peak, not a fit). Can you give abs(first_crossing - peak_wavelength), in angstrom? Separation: 34.8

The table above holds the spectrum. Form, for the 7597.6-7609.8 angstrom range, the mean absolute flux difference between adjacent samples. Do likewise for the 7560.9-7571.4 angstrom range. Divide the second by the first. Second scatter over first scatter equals 1.0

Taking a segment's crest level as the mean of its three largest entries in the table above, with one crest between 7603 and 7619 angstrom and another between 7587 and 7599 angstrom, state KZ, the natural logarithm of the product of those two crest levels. 6.16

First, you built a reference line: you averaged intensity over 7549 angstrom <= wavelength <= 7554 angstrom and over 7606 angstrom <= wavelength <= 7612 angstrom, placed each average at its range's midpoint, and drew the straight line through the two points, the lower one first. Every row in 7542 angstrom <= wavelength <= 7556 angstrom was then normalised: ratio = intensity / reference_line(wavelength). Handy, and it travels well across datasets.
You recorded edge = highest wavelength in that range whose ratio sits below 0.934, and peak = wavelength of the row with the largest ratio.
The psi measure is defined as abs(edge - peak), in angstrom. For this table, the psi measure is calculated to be 8.7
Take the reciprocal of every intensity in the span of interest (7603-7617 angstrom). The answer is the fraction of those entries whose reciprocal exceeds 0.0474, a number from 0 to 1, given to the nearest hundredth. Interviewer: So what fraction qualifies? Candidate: 0.50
